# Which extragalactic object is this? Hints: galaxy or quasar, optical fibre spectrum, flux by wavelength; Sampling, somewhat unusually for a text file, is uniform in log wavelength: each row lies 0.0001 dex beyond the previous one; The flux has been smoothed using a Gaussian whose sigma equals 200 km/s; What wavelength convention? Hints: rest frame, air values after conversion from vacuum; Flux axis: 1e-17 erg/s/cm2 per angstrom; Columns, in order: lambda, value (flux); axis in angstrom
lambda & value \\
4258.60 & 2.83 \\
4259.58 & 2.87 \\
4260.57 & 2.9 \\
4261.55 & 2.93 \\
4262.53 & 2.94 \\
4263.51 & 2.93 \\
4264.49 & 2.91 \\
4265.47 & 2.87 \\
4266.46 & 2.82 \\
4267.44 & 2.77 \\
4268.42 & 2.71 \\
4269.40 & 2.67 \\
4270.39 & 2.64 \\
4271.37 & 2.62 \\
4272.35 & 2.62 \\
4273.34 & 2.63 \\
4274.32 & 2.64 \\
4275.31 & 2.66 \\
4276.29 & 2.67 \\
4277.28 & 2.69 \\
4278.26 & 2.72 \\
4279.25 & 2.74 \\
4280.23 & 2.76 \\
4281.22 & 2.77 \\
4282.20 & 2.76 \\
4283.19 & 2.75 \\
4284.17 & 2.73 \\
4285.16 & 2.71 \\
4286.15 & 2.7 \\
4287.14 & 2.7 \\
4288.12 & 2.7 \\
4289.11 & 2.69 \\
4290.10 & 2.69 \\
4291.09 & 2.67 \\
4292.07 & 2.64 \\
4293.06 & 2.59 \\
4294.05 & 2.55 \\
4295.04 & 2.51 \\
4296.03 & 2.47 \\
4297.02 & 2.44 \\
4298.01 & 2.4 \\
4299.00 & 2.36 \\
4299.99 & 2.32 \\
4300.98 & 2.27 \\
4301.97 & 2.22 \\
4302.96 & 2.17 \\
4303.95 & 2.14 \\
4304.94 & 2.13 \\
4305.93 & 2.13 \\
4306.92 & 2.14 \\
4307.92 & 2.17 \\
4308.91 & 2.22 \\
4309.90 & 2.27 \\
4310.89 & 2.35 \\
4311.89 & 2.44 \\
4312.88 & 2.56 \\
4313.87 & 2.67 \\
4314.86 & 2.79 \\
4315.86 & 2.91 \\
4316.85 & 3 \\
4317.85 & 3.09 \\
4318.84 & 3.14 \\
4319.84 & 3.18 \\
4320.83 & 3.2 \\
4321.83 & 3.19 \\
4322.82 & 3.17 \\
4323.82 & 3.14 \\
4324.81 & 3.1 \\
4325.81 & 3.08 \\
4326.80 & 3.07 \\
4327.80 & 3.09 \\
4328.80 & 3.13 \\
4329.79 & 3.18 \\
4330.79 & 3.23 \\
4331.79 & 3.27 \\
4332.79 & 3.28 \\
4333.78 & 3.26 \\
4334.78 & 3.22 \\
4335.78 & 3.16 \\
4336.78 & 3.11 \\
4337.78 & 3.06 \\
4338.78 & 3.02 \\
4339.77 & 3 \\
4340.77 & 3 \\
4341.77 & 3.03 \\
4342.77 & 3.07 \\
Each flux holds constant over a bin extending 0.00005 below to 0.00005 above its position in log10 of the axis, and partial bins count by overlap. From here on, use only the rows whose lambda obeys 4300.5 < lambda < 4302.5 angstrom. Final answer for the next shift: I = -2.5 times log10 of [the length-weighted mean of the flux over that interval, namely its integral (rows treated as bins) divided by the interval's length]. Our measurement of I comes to -0.88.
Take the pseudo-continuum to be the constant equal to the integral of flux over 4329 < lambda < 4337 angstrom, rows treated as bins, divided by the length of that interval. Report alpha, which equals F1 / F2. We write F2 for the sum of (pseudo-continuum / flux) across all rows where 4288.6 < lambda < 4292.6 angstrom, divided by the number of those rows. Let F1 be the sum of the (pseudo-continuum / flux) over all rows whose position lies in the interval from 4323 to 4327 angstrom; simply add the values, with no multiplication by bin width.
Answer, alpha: 3.45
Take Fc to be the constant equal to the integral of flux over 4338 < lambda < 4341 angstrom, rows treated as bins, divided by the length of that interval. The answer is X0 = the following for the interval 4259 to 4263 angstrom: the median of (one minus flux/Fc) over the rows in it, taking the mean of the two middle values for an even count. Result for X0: 0.03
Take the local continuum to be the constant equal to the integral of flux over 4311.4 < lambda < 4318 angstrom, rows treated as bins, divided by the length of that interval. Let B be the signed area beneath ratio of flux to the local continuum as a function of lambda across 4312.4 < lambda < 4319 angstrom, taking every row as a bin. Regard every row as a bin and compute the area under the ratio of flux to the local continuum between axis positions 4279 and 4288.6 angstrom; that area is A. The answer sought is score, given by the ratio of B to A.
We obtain 1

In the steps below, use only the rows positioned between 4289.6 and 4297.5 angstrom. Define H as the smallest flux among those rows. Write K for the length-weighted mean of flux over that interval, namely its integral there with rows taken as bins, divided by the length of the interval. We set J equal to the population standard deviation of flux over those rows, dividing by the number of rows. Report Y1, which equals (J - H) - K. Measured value -4.9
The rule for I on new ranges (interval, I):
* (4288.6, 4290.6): -1.07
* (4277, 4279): -1.08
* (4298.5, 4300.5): -0.92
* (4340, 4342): -1.20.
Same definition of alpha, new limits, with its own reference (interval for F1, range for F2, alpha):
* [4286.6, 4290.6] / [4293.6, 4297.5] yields 3.70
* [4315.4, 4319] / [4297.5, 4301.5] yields 3.08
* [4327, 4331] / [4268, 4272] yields 3.37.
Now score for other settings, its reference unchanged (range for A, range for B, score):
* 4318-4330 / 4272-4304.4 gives 2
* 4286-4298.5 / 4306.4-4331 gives 2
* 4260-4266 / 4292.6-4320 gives 4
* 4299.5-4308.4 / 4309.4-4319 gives 1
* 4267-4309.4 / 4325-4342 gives 0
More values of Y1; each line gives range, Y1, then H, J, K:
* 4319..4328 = -6.2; 3.07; 0.048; 3.1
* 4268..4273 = -5.2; 2.62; 0.034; 2.6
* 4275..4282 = -5.3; 2.66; 0.040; 2.7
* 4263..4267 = -5.7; 2.82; 0.042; 2.9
